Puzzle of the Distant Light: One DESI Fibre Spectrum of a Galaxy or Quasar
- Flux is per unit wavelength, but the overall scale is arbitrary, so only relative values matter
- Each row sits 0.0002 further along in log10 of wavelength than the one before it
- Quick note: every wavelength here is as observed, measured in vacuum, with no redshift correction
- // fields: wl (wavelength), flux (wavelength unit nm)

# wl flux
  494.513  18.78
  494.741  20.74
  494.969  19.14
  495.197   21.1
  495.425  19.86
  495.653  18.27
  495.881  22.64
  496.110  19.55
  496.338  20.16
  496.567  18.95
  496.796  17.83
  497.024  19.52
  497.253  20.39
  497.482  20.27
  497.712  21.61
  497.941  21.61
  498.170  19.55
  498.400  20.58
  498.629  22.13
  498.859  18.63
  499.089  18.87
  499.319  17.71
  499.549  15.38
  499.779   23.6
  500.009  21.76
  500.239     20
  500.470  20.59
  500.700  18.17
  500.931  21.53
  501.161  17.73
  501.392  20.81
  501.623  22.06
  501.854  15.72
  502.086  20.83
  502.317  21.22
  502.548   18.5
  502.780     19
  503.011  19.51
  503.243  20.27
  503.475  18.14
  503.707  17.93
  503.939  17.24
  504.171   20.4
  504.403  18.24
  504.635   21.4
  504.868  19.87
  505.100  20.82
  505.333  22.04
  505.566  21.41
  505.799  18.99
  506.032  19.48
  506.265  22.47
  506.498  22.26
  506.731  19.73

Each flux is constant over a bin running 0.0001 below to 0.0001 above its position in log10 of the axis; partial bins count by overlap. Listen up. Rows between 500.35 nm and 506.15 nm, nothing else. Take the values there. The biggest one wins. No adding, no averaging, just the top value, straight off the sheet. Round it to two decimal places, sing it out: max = 22.06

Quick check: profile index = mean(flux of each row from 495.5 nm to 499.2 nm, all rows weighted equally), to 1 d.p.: 20.0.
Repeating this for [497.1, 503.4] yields 19.9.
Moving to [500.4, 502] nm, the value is 19.5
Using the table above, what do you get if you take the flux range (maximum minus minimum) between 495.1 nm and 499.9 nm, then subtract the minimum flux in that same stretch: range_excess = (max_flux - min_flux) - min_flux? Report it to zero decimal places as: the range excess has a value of -7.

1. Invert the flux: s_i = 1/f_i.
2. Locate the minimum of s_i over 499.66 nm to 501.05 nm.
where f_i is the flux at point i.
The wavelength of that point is 499.779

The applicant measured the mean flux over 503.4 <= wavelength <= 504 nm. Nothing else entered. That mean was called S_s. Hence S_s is 17.8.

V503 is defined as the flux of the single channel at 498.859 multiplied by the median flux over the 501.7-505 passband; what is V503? 359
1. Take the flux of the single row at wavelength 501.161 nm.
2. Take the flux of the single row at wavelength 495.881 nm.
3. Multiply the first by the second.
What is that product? 401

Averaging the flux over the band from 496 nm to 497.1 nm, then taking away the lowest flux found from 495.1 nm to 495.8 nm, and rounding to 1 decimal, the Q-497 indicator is 0.9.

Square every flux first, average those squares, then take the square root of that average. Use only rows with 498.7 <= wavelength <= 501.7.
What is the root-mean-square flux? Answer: 19.9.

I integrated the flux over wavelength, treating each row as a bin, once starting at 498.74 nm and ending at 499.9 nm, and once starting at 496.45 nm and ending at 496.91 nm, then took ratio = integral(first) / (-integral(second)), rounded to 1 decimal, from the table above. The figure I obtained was -2.6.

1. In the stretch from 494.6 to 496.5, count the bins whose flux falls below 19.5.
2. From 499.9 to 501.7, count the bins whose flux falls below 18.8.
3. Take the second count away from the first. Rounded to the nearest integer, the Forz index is 0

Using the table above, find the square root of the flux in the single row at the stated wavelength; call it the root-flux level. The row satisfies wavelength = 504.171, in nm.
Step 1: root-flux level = 4.52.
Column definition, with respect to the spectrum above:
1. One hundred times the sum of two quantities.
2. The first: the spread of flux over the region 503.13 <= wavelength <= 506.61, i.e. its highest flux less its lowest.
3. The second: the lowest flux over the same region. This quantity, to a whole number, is 2247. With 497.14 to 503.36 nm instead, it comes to 2360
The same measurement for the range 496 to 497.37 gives 2039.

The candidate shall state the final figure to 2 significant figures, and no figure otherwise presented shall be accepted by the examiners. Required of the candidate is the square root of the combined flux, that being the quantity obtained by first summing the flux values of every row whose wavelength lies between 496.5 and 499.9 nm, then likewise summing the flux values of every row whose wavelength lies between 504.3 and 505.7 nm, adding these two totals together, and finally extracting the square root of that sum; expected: 21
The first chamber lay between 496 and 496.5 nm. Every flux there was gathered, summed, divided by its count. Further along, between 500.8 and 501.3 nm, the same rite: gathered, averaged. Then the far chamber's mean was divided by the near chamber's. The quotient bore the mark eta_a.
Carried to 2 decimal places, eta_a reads 0.99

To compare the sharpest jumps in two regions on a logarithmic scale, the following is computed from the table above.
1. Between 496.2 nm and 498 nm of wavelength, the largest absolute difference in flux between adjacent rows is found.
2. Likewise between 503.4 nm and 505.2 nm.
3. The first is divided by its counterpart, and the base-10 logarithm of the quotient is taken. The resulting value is -0.27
